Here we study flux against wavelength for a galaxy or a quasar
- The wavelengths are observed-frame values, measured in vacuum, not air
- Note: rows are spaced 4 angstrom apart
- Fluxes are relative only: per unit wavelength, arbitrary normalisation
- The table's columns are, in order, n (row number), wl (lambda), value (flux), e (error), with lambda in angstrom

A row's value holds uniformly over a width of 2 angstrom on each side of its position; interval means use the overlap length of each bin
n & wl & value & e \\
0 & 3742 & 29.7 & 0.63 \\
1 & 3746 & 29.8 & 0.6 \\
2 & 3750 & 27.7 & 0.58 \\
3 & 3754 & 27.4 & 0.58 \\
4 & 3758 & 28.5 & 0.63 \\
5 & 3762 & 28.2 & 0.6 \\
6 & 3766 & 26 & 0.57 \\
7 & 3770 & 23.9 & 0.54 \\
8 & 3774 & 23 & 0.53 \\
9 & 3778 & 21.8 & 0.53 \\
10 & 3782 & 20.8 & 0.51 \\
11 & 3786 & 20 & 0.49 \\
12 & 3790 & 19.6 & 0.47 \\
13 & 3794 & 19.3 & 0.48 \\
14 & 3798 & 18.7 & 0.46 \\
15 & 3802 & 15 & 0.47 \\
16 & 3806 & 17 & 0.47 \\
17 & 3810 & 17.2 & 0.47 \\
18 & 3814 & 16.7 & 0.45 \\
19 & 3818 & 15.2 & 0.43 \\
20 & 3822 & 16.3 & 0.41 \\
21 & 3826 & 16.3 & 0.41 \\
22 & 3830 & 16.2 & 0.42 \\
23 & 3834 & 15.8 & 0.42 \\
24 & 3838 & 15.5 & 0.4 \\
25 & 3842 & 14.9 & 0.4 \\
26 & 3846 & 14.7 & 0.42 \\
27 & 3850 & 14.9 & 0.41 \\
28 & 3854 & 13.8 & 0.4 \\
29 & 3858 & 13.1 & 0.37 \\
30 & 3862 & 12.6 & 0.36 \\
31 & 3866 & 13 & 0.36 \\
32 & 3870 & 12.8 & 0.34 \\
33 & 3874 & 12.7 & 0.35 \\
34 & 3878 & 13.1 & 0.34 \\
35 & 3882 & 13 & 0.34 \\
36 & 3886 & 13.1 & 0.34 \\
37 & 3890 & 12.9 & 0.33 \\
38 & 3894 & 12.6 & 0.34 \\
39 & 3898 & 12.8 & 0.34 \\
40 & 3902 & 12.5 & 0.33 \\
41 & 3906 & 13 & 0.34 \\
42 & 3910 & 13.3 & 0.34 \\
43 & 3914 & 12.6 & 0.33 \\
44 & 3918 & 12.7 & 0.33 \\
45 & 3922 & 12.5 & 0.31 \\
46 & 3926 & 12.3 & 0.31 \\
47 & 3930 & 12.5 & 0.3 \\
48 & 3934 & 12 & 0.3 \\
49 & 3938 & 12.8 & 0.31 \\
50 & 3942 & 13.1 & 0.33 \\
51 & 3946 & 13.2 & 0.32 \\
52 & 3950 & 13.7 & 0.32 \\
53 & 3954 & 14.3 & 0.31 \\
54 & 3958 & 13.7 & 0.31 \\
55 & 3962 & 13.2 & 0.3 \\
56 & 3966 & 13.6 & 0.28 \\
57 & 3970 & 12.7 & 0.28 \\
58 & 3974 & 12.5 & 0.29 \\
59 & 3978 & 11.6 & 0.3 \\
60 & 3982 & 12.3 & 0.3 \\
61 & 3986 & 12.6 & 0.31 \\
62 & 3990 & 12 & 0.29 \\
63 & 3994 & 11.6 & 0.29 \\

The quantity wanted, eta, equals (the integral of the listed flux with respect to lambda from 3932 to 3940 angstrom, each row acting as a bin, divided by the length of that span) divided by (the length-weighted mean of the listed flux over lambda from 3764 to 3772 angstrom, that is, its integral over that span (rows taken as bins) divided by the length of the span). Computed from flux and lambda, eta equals 0.5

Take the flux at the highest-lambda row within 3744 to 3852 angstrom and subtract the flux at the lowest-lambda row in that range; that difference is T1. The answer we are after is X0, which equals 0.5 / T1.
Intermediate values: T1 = -14.9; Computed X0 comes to 0.0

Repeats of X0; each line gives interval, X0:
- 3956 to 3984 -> -0.4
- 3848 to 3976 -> -0.2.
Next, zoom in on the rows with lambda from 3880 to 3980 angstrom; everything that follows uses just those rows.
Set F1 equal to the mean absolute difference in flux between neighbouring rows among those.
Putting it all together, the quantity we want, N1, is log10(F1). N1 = -0.40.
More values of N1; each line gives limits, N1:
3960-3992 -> -0.24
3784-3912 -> -0.25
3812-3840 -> -0.25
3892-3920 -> -0.46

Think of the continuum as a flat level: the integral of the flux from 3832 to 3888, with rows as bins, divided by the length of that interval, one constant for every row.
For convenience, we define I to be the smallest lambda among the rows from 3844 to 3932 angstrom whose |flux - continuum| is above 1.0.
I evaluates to 3850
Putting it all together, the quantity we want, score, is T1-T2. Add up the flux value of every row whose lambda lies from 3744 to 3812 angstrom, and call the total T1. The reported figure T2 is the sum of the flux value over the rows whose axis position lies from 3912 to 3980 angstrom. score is 165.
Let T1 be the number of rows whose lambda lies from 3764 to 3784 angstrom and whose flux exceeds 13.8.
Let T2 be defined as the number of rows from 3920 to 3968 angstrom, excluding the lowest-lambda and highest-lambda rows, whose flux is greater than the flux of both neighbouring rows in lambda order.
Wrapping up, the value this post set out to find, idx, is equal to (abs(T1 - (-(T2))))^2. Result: 49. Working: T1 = 5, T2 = 2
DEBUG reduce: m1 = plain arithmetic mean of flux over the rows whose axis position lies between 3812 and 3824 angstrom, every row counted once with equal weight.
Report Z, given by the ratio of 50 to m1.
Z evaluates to 3.1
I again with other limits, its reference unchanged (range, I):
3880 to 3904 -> 3894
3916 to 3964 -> 3918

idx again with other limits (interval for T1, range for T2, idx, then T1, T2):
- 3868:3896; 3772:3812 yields 0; 0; 0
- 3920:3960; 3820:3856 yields 4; 1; 1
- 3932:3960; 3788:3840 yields 4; 1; 1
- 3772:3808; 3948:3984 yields 121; 9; 2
